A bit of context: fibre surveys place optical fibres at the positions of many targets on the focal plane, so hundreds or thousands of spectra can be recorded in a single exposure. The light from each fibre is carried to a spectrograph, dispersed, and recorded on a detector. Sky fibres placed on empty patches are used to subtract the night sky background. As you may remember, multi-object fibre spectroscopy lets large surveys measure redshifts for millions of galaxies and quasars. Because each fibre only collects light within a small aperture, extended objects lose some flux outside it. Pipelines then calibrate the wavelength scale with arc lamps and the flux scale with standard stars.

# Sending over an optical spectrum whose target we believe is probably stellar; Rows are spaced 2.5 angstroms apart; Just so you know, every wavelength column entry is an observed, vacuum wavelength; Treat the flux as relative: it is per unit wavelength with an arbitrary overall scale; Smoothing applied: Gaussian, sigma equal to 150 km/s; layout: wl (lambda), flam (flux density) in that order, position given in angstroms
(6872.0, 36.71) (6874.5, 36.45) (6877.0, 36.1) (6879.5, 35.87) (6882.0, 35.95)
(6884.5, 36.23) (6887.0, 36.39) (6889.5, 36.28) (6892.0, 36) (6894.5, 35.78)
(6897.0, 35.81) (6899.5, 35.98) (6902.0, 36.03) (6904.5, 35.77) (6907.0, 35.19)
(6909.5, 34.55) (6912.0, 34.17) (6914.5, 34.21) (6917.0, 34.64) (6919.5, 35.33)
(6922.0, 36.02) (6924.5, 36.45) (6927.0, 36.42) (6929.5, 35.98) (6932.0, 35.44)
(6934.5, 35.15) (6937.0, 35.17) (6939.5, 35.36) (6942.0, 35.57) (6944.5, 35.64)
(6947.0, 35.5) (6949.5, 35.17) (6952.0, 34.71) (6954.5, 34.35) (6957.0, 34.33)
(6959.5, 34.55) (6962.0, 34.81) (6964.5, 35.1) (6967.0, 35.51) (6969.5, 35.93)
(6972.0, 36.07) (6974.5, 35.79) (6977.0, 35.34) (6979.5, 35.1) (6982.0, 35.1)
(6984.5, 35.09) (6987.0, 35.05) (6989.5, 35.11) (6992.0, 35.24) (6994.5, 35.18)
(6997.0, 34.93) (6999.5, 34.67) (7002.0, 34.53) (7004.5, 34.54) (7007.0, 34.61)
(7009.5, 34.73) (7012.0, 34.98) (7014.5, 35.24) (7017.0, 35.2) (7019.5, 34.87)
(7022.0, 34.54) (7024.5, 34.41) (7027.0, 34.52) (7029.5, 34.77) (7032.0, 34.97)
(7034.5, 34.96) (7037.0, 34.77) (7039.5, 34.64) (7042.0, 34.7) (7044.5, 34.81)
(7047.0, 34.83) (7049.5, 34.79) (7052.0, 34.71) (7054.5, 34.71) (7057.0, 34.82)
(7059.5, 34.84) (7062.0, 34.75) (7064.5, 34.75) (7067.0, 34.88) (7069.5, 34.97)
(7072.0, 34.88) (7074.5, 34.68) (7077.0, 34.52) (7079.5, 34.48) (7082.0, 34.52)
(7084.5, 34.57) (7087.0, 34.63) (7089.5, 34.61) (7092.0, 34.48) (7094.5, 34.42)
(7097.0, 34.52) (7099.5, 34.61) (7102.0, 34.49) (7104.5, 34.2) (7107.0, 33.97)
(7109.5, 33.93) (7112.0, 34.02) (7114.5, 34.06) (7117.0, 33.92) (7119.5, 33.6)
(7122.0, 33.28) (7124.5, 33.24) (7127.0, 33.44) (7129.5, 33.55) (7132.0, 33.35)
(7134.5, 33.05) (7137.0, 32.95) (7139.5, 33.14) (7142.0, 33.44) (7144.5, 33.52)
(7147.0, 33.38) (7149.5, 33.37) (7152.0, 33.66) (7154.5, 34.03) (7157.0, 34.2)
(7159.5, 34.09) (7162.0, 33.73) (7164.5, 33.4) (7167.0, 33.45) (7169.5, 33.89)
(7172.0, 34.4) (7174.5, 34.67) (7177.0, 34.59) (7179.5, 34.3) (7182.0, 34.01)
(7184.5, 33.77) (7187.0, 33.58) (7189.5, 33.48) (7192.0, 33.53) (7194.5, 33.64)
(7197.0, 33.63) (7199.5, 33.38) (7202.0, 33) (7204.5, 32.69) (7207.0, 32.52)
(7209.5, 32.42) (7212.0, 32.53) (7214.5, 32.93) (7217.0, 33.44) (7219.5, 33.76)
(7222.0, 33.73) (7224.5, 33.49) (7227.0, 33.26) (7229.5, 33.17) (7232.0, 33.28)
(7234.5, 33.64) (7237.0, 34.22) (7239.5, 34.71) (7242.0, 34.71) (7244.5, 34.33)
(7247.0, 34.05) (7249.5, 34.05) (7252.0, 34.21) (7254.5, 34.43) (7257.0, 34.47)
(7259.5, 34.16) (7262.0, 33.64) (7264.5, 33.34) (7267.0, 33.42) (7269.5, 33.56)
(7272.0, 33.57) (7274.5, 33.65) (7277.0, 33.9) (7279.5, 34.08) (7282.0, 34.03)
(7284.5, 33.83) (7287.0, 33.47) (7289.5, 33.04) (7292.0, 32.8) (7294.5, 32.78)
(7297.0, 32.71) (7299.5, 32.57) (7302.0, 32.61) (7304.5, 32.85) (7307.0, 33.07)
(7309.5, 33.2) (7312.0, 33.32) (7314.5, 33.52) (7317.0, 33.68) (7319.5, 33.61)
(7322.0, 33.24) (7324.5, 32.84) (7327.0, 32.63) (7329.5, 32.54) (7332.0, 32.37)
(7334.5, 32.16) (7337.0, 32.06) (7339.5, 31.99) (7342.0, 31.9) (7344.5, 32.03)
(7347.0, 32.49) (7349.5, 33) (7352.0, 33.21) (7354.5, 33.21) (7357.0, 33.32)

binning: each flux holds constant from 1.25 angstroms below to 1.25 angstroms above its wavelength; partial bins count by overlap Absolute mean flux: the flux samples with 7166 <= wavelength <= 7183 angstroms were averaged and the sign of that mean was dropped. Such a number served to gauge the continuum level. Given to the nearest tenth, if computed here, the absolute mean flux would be 34.2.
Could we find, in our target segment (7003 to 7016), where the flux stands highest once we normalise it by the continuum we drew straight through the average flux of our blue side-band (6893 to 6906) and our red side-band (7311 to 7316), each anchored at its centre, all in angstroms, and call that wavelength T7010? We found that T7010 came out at 7014.5 angstroms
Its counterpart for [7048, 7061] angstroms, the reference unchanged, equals 7059.5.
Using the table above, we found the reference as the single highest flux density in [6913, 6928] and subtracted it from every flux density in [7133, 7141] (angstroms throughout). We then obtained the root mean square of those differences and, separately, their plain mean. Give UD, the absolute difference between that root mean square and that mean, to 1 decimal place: 6.8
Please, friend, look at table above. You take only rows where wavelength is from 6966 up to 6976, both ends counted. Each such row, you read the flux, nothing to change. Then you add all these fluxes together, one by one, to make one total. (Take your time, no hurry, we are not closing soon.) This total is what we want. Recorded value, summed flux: 143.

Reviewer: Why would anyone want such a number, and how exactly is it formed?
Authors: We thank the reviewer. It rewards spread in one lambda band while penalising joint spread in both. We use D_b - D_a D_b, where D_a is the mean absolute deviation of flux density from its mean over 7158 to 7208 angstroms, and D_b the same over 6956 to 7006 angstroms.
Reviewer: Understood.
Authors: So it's 0.19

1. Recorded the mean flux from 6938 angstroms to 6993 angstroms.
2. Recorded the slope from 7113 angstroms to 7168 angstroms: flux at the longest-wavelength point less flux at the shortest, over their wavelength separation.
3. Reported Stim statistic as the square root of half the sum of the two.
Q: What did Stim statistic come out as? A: 4.19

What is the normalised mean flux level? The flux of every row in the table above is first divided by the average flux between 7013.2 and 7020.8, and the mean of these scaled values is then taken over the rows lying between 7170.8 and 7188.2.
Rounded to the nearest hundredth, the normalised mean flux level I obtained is 0.97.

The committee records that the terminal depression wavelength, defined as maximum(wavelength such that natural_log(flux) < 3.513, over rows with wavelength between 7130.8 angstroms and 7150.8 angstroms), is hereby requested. 7149.5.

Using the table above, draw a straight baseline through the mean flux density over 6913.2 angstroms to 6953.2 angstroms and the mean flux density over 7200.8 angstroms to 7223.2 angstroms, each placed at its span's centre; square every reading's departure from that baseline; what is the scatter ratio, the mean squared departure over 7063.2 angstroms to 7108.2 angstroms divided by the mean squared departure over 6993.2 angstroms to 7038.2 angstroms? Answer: 3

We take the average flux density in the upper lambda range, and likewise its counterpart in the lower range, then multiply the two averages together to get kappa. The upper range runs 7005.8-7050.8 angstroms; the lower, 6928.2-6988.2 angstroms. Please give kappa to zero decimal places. 1226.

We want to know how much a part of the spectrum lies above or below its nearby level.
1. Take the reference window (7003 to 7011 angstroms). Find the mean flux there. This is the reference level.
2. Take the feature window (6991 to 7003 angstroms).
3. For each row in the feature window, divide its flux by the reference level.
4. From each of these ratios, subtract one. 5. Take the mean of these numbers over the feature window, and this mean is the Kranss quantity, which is 0.01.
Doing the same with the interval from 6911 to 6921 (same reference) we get 0.00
